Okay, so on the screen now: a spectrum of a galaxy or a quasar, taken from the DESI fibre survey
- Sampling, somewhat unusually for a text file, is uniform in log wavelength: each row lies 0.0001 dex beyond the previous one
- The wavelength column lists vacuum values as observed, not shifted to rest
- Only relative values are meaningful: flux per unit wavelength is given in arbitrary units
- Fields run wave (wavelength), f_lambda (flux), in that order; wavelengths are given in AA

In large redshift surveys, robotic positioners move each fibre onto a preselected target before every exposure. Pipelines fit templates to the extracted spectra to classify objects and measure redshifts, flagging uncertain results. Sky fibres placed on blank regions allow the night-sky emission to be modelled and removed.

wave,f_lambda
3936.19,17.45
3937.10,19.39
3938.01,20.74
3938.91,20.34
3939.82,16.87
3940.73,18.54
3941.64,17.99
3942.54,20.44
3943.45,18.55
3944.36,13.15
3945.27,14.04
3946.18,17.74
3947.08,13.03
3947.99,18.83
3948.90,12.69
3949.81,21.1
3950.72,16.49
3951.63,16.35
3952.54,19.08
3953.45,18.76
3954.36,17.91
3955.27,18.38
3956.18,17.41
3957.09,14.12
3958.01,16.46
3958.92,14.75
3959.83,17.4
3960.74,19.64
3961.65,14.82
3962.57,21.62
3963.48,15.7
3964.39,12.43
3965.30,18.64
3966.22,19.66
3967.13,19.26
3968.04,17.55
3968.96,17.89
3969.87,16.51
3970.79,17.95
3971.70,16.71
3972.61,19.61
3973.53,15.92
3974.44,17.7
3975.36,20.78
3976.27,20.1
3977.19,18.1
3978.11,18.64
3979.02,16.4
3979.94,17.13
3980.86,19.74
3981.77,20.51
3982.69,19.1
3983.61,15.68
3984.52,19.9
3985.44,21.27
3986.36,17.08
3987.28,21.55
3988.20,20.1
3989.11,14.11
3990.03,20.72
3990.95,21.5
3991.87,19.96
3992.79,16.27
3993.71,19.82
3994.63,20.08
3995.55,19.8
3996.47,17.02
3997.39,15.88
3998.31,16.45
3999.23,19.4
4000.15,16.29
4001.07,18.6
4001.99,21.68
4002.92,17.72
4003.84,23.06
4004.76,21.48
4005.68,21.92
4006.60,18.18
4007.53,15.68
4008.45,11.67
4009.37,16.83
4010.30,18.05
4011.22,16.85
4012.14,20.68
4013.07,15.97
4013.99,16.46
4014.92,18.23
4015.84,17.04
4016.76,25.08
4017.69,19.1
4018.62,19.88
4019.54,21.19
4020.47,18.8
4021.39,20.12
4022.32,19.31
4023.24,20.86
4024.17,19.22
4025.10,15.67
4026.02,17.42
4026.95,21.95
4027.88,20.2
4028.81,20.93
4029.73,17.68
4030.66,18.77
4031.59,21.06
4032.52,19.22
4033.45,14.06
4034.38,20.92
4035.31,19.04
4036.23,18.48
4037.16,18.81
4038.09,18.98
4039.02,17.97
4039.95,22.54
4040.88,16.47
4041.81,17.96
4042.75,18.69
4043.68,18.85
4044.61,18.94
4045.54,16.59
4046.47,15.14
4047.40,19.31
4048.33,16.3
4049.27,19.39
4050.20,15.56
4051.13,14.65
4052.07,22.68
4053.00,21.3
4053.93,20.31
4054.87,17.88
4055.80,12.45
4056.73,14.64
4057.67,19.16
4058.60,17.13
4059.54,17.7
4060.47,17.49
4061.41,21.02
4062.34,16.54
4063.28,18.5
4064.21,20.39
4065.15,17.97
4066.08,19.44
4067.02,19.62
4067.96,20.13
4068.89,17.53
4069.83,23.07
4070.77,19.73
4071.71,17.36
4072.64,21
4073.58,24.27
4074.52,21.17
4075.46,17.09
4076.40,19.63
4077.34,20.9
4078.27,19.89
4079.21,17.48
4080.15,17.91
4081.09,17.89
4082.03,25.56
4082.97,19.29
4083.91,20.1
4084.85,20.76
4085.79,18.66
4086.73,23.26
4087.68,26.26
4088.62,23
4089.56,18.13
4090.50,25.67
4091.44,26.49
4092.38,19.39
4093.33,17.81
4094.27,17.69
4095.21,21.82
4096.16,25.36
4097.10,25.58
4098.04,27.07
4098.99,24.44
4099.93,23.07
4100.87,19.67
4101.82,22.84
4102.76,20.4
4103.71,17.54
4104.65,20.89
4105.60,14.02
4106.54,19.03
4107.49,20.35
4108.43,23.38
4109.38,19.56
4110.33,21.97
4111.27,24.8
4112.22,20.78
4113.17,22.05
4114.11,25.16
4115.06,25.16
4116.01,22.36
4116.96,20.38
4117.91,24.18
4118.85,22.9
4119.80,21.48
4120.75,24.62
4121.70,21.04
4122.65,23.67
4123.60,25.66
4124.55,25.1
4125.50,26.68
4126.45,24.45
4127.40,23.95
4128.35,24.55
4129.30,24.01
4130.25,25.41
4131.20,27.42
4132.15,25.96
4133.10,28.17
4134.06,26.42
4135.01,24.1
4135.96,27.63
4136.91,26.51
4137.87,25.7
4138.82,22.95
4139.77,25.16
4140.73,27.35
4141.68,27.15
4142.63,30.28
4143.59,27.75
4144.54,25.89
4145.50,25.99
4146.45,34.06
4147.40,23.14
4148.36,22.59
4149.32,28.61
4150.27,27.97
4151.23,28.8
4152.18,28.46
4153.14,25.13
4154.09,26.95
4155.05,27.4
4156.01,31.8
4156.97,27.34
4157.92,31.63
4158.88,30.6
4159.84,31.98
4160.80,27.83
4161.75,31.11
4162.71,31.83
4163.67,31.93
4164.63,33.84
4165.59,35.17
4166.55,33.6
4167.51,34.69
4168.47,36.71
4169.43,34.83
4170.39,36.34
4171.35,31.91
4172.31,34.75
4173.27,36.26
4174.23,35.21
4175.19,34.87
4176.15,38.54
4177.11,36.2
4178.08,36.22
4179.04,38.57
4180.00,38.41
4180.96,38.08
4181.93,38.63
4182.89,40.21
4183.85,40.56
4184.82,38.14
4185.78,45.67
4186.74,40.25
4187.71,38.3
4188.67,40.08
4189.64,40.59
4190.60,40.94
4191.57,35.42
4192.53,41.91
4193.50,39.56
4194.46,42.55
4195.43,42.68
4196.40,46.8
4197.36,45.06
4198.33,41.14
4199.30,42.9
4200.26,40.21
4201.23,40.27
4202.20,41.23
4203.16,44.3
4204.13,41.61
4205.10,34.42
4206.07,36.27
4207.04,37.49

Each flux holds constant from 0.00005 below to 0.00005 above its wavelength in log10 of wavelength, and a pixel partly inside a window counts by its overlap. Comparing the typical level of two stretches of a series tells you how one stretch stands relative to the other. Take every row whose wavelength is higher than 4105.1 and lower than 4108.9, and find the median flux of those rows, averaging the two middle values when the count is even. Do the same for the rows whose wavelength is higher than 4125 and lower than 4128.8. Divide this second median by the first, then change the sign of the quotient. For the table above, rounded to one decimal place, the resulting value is -1.2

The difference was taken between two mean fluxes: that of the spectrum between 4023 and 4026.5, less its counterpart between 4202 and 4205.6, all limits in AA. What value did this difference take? -22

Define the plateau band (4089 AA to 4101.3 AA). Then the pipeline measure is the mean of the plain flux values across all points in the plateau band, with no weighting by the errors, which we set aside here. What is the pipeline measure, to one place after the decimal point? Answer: 22.5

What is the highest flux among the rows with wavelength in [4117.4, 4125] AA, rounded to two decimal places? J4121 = 25.66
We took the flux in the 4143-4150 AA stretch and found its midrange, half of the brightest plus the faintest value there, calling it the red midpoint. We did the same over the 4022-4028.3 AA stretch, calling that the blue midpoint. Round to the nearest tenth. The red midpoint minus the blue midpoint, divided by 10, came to 1.0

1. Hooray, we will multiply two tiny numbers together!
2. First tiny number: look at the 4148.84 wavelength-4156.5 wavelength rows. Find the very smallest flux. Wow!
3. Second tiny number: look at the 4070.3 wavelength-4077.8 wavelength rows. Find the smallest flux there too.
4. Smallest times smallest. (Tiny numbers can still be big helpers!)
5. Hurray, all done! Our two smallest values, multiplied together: 429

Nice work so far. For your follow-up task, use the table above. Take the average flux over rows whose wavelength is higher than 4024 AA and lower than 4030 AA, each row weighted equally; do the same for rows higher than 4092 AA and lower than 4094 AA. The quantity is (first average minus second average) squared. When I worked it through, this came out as 0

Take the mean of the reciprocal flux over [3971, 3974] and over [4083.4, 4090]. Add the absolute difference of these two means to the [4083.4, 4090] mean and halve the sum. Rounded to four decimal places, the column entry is 0.0289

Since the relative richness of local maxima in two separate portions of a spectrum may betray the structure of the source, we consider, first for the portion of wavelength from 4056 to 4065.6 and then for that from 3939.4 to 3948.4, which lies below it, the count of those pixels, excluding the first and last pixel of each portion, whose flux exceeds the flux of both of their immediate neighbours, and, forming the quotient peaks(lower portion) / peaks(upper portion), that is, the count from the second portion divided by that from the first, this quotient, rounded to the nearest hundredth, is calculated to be 0.75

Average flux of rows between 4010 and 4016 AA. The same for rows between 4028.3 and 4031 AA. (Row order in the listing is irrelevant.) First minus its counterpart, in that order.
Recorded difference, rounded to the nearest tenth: -1.5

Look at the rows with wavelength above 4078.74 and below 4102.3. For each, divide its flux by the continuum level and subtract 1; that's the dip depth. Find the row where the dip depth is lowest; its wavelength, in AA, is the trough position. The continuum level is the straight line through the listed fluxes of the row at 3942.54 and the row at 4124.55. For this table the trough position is 4094.27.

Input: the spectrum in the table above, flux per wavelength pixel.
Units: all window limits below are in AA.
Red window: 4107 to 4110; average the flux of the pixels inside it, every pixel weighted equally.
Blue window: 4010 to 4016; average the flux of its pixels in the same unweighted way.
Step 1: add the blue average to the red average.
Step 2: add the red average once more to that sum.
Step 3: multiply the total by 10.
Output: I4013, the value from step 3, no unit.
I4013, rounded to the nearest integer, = 598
